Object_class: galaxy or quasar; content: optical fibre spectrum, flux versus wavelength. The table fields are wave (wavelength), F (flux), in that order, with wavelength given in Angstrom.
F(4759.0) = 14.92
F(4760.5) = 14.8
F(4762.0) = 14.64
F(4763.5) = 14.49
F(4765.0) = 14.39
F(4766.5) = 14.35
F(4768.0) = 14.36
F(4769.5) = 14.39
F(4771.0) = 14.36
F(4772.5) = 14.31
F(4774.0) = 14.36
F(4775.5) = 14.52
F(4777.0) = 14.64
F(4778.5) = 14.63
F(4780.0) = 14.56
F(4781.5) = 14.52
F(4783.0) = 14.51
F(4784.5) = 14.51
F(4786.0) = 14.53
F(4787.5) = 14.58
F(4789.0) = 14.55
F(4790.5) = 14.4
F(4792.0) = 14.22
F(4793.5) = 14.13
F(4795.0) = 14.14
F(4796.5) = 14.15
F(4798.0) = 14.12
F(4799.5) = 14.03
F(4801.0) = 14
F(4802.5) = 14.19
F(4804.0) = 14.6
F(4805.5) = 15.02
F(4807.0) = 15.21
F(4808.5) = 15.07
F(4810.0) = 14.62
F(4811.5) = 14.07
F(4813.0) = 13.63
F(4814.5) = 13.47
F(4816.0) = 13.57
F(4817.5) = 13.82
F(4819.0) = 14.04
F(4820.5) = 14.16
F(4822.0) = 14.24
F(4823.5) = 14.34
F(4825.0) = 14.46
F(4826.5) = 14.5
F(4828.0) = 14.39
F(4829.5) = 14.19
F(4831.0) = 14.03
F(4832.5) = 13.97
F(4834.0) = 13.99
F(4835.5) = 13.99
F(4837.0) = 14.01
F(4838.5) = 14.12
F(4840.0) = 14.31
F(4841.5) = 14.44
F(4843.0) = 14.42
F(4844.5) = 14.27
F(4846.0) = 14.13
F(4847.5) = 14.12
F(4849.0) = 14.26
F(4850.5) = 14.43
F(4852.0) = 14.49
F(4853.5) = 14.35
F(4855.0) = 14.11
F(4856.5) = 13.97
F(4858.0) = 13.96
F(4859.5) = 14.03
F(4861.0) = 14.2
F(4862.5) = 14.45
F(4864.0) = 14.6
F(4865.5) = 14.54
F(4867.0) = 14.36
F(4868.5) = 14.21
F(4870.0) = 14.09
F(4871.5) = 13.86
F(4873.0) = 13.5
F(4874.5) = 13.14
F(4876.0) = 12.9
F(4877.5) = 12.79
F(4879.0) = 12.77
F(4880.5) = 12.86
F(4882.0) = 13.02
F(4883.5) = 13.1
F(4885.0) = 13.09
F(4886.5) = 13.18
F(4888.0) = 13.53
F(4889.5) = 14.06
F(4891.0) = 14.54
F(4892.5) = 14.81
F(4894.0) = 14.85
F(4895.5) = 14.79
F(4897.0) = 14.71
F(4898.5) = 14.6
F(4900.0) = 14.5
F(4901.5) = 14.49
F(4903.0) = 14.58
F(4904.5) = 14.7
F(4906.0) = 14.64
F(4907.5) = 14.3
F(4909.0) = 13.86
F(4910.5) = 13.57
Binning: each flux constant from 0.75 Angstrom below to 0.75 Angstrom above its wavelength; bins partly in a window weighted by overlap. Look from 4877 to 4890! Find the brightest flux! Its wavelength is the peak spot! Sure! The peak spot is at 4889.5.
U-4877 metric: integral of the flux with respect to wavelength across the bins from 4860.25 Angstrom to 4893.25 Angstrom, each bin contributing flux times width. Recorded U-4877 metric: 452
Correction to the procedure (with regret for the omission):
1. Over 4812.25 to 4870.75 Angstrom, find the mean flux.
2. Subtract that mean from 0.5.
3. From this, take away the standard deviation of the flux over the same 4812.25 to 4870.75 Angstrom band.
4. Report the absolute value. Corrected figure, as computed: 13.93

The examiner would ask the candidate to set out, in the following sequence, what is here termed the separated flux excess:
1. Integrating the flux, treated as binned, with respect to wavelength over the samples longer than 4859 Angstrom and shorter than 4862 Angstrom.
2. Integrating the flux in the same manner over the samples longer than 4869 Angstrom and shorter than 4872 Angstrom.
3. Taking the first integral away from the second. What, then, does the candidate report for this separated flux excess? 0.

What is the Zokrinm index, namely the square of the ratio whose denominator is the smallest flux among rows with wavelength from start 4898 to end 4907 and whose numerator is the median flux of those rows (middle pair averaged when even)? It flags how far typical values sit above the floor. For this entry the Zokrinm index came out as 1.01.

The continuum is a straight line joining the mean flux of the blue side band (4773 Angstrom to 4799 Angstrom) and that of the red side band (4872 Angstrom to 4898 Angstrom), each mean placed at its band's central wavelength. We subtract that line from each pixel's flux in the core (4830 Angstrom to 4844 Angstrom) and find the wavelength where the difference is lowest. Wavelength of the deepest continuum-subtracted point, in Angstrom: 4832.5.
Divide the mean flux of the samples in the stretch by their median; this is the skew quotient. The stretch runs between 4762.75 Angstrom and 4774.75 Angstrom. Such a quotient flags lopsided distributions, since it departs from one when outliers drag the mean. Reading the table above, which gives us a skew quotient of 1.00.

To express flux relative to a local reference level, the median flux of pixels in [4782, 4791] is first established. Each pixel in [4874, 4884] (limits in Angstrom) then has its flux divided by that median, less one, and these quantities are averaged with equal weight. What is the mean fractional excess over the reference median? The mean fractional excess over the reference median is -0.109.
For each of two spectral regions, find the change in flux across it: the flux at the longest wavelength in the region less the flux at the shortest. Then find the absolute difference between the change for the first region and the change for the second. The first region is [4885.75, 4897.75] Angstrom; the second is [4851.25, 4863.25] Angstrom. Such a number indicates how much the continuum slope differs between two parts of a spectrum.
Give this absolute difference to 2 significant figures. 1.6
